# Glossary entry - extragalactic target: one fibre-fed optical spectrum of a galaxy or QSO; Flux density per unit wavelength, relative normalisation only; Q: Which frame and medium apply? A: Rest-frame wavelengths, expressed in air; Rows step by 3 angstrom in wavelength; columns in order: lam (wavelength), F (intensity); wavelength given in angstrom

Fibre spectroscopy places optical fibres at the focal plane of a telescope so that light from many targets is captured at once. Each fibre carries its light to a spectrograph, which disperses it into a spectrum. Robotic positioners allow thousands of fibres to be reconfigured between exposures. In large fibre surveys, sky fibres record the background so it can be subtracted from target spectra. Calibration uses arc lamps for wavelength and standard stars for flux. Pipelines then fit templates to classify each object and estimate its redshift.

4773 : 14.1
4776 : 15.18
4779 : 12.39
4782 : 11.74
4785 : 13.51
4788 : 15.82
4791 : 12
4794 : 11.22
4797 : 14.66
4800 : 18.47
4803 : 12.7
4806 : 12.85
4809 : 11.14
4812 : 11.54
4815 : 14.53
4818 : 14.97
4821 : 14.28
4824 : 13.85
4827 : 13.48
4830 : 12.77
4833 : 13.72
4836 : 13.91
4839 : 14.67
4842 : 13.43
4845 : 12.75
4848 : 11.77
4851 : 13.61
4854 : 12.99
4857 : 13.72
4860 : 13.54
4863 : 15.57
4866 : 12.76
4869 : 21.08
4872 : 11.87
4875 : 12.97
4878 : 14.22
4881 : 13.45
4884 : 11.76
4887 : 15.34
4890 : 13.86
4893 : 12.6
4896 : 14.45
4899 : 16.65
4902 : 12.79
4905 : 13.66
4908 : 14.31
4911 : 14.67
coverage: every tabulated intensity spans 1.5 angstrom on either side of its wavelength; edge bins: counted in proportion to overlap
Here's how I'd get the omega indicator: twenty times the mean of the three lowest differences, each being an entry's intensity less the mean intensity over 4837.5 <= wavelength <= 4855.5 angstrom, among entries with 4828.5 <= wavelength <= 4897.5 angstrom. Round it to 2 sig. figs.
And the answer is -28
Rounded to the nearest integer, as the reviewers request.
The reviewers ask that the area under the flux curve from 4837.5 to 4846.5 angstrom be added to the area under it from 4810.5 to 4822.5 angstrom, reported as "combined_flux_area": 289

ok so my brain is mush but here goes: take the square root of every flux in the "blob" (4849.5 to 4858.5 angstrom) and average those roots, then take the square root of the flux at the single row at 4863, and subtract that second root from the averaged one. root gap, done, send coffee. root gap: -0.28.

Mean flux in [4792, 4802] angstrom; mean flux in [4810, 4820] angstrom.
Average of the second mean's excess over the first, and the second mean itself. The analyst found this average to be 6.3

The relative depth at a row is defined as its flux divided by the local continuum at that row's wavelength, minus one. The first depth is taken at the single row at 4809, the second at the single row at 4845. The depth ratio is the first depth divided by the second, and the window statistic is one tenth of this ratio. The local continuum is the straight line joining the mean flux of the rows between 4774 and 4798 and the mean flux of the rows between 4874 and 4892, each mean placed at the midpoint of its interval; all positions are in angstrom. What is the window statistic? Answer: 0.31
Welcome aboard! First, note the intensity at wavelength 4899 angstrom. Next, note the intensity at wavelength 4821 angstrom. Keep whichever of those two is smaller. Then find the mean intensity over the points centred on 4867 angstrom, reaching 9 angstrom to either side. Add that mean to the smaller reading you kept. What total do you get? 28.9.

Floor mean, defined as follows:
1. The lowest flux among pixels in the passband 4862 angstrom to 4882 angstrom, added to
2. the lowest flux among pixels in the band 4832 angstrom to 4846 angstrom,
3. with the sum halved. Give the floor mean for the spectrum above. 12.3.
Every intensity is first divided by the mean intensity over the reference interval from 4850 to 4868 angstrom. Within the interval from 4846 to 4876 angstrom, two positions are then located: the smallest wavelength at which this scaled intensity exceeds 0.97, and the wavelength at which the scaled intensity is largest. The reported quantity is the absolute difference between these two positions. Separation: 18 angstrom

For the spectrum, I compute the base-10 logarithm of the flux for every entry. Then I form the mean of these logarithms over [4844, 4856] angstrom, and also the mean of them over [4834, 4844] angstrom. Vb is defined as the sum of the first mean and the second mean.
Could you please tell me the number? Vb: 2.25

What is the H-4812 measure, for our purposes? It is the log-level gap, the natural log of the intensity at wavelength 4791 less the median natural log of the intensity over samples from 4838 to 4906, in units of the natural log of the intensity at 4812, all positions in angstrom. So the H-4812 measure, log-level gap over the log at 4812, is -0.049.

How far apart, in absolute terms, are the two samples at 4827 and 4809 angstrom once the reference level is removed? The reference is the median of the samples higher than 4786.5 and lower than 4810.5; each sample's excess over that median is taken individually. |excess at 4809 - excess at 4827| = 2.34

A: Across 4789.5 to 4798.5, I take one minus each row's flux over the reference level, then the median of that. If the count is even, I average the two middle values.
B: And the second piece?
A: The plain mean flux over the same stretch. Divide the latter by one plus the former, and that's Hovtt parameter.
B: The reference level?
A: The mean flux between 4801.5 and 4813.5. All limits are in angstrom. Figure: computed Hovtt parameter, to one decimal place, 12.6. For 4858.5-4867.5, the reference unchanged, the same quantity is 15.9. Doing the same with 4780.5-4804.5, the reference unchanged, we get 15.1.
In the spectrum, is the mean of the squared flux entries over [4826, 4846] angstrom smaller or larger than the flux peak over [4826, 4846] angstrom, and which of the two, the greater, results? 184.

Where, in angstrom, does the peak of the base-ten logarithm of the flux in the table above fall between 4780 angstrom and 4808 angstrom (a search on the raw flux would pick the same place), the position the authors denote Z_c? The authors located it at 4800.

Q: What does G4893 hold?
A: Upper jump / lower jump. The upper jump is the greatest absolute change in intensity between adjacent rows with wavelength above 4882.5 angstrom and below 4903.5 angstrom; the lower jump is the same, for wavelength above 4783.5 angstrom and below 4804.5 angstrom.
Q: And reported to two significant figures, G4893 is 0.67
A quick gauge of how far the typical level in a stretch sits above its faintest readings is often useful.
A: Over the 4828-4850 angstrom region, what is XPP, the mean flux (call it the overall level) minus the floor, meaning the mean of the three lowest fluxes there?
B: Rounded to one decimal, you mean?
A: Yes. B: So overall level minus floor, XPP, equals 0.9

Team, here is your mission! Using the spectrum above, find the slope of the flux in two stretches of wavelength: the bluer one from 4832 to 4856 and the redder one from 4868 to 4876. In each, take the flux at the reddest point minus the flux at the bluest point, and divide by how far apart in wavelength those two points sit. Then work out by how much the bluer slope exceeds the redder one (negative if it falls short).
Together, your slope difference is 1.3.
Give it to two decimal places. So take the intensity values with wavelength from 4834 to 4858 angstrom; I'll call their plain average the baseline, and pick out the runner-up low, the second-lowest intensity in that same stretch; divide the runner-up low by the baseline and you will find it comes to 0.95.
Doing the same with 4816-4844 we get 0.97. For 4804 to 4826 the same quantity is 0.87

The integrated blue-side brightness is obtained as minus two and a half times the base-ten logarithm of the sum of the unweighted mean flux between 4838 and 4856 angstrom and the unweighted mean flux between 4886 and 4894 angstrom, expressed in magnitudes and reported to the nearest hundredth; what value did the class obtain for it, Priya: -3.58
